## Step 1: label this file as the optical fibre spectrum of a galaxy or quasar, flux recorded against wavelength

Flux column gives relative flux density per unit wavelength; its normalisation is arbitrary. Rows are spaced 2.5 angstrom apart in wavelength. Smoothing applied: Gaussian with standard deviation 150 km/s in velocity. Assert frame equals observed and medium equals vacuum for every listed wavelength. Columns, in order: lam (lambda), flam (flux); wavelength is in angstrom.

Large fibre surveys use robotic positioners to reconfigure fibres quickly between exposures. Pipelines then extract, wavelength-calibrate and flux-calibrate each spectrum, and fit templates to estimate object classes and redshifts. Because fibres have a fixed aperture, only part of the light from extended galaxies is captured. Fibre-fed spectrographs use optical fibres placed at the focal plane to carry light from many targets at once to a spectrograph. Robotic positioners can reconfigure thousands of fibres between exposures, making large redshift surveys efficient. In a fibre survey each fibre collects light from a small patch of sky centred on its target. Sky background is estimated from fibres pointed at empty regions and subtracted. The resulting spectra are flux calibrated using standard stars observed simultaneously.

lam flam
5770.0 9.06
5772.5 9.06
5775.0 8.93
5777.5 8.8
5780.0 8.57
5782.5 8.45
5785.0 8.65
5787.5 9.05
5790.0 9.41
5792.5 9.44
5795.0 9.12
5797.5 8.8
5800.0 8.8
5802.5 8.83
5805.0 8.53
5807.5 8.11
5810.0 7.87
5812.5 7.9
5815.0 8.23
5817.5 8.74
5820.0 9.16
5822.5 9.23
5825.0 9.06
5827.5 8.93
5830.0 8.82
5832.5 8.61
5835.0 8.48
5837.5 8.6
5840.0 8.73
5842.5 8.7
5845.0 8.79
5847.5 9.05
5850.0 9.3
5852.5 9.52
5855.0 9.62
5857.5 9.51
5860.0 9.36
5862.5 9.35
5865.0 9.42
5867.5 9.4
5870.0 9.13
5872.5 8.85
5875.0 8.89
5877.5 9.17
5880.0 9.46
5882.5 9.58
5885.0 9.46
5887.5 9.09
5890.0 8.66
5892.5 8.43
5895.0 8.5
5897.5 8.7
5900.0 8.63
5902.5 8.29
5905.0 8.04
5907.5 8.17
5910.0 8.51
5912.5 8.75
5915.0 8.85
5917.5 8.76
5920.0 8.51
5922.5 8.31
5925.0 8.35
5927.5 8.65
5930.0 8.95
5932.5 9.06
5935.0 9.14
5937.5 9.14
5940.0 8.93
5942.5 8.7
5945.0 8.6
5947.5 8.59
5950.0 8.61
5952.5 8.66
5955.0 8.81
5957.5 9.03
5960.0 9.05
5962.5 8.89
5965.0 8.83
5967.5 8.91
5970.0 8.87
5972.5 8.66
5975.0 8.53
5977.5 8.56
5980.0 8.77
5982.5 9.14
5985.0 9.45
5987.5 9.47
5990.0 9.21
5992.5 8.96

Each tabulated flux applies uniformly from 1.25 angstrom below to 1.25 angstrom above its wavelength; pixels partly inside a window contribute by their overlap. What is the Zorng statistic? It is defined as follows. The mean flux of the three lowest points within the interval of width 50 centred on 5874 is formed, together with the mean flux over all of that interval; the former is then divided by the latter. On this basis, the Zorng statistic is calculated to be 0.93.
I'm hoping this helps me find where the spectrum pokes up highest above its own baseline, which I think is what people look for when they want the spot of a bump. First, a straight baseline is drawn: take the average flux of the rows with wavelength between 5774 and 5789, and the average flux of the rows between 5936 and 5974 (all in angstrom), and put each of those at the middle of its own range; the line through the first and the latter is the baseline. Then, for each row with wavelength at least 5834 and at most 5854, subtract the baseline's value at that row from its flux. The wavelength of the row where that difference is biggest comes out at 5852.5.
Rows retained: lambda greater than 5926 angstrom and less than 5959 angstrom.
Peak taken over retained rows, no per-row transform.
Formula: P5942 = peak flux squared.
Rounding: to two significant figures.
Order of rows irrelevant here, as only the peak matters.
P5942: 84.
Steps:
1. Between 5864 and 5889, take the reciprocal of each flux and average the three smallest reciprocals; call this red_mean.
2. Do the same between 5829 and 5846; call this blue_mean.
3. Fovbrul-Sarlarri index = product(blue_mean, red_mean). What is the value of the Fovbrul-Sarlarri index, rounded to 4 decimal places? 0.0120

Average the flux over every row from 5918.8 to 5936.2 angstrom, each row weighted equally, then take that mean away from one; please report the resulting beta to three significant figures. -7.71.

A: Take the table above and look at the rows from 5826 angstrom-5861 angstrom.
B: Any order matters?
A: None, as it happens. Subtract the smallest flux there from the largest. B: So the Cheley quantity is 1.1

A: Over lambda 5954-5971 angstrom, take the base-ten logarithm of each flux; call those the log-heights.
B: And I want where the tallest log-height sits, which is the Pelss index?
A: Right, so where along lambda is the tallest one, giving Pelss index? 5960.0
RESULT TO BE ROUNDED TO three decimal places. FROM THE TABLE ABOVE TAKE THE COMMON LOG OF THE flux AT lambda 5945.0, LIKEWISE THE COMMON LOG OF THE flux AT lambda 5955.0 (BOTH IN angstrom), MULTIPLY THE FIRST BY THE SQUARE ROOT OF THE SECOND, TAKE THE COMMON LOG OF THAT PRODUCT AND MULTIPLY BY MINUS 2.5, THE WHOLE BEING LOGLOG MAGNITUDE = 0.104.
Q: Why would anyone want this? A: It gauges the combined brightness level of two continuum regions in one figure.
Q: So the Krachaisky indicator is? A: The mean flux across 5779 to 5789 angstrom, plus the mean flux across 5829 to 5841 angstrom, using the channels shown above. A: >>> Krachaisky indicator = 17.3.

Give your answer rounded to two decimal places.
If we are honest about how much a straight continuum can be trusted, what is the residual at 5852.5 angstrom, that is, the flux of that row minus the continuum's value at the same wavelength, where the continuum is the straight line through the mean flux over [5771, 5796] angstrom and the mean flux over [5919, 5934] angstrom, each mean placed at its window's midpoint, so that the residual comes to 0.72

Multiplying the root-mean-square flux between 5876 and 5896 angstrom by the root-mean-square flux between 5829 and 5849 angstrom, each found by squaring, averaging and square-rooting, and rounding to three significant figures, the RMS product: 79.0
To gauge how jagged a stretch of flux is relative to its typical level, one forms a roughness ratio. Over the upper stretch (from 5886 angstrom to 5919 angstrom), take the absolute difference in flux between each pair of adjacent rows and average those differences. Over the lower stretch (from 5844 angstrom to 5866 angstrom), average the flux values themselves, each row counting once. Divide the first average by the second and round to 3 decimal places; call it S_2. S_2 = 0.022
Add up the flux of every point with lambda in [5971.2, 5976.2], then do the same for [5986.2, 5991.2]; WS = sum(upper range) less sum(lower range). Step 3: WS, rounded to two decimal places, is 1.49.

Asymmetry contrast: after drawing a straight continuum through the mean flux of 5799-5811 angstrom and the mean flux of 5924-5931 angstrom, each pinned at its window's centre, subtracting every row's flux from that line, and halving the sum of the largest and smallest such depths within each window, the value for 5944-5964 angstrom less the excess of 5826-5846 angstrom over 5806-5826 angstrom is 0.0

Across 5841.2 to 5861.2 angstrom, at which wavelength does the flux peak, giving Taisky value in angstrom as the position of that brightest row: 5855.0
